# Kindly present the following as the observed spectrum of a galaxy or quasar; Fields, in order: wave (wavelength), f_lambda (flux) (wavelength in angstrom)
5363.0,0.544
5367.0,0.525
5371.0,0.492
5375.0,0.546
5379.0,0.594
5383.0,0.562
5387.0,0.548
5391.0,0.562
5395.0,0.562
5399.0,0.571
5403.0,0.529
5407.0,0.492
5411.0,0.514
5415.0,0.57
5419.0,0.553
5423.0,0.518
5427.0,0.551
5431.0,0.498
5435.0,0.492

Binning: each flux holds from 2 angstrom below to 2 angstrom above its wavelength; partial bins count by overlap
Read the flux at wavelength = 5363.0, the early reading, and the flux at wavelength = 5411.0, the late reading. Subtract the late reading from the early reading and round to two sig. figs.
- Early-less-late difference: 0.030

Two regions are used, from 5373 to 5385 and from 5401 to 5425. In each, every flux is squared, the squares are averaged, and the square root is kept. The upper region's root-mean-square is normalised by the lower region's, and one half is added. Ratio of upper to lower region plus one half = 1.43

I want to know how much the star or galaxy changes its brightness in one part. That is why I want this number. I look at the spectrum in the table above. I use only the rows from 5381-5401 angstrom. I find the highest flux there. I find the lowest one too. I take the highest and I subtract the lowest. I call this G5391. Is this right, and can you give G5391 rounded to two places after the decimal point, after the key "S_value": 0.02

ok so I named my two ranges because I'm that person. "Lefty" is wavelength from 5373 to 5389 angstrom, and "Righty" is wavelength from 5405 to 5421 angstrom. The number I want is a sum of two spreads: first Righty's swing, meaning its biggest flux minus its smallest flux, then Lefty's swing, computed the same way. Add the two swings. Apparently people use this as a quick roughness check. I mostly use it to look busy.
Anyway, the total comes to 0.126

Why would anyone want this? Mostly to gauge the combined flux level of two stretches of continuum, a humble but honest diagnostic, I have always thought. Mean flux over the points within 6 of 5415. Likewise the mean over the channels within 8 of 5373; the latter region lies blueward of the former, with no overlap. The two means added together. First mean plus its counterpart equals 1.08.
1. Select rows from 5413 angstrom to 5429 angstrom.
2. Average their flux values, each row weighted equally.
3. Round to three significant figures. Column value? 0.548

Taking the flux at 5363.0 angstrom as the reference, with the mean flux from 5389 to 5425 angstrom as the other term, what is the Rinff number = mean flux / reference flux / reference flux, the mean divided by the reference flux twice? 1.83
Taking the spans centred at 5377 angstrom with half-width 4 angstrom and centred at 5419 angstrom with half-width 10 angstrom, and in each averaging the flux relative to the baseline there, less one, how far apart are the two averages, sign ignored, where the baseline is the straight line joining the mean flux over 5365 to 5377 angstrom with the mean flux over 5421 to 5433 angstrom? 0.06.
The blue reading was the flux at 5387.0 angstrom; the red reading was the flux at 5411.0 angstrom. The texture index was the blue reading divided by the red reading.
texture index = 1.07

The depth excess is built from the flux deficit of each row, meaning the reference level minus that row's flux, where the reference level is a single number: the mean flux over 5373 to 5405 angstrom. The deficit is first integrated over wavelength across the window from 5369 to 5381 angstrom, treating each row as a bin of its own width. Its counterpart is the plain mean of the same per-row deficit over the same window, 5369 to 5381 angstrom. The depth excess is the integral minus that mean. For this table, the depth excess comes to 0.17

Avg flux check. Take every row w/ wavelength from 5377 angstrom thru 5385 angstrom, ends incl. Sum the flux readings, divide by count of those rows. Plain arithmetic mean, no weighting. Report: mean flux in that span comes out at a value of 0.578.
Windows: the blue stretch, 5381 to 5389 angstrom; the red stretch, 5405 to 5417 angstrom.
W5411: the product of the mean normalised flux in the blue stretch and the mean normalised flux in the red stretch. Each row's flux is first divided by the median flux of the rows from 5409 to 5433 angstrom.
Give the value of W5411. 1.02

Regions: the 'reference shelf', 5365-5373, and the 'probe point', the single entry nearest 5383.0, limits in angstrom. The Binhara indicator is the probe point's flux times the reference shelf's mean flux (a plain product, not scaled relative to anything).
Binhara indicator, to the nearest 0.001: 0.286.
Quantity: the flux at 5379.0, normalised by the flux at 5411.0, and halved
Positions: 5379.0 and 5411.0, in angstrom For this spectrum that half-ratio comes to 0.58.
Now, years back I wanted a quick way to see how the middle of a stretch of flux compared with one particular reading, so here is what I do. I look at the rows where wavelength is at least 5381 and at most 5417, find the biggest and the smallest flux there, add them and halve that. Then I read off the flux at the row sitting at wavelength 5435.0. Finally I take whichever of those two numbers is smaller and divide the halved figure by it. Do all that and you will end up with 1.08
